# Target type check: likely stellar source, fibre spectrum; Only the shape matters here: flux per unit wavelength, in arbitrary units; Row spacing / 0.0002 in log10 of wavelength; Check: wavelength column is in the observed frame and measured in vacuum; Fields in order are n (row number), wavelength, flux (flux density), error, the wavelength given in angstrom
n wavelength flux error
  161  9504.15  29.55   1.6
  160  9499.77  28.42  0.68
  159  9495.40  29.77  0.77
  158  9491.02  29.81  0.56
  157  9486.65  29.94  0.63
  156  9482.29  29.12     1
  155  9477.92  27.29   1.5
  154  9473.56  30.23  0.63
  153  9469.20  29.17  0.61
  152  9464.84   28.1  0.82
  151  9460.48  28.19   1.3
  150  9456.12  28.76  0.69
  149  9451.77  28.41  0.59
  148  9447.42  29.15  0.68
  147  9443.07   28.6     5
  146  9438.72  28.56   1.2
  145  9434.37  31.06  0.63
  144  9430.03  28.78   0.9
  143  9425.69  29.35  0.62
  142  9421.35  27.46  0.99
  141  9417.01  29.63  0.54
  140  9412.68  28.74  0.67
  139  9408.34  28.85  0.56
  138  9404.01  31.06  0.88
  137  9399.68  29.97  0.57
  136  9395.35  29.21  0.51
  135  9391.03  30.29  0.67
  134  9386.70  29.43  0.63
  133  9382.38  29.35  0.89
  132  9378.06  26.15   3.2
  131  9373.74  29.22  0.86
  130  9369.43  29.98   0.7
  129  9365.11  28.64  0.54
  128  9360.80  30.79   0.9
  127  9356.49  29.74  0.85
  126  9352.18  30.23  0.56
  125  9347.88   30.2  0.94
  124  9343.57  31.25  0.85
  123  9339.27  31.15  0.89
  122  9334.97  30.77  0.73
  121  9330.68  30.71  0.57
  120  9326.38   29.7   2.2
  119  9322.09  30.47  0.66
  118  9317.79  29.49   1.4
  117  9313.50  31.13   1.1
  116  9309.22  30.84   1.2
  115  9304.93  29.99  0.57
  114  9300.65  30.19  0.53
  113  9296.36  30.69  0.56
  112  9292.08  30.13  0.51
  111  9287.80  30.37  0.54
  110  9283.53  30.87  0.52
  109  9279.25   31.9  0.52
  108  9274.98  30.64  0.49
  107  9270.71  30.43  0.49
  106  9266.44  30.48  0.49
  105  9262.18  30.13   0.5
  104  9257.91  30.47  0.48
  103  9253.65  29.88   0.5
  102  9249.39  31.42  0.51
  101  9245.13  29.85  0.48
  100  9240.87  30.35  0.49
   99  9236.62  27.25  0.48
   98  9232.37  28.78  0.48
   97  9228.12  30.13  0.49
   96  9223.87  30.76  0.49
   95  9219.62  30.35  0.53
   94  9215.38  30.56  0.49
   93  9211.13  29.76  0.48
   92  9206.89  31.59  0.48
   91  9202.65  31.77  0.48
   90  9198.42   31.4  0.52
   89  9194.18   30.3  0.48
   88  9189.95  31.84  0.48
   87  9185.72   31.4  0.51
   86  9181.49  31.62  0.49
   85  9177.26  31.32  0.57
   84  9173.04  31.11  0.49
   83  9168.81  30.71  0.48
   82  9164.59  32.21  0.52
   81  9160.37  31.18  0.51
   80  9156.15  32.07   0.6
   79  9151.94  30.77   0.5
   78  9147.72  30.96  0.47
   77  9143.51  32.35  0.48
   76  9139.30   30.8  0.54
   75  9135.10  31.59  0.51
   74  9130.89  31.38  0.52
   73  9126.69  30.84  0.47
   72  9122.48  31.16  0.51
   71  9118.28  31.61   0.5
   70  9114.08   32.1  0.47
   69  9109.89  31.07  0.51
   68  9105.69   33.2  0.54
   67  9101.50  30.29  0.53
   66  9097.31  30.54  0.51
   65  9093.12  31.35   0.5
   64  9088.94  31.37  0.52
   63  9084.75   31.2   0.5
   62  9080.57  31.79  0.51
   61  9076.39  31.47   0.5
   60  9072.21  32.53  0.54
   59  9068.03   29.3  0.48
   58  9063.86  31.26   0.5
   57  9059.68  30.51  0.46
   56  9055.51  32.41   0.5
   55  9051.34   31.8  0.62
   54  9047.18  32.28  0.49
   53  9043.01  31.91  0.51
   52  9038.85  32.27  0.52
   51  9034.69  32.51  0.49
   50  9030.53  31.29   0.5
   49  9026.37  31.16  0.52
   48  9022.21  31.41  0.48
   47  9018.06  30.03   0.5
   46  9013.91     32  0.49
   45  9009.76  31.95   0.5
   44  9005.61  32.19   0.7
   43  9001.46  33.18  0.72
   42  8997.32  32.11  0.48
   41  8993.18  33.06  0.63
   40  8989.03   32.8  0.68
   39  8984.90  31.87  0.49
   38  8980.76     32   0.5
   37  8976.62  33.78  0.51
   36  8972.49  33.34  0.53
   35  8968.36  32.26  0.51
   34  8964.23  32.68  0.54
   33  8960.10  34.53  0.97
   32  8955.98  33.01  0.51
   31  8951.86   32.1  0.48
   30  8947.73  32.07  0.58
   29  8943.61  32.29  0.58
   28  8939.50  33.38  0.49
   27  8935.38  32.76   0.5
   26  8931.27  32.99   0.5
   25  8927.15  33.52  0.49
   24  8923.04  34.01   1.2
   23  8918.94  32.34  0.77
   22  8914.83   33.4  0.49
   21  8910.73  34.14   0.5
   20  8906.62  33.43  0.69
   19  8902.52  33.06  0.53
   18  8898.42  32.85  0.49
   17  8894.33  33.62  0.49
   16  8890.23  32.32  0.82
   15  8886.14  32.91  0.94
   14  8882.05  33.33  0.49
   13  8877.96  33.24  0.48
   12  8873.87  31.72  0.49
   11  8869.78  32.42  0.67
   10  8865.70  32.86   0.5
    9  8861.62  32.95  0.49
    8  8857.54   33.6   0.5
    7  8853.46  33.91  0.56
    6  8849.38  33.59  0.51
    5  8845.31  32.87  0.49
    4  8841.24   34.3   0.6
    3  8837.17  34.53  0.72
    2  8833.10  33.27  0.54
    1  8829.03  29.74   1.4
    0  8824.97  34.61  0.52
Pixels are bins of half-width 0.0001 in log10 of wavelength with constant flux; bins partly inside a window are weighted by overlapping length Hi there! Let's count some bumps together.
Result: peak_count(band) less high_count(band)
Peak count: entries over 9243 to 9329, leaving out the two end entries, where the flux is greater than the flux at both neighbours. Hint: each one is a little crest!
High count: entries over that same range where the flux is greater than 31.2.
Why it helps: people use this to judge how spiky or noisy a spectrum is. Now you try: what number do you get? 5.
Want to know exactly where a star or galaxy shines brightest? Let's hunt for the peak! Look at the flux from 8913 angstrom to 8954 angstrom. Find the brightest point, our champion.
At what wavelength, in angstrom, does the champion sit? 8923.04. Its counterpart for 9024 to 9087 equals 9072.21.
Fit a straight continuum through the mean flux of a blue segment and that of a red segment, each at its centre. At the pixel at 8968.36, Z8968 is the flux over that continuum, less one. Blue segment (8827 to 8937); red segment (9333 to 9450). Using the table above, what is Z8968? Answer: -0.007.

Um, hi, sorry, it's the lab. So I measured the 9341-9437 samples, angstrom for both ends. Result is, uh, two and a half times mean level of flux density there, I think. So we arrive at 74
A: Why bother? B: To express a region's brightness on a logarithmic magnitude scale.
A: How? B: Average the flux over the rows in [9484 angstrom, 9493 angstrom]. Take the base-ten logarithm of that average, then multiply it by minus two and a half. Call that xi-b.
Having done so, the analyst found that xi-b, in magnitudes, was -3.69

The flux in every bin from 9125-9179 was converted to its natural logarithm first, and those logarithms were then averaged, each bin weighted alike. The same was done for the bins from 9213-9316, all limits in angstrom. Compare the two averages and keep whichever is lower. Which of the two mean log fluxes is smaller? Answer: 3.41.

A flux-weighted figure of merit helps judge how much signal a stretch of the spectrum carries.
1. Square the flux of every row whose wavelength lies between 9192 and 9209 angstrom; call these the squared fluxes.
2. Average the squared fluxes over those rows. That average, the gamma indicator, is 978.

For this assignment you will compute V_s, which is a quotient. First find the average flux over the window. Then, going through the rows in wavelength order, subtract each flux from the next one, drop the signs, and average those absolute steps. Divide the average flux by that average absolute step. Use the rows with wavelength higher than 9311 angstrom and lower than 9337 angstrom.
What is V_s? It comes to 34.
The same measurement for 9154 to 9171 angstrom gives 28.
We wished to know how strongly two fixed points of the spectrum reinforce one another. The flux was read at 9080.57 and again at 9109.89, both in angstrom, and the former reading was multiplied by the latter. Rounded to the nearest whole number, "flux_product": 988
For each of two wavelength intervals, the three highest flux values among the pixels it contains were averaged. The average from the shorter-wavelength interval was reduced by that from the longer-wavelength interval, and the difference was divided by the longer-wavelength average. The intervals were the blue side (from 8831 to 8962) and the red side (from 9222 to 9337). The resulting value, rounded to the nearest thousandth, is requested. 0.094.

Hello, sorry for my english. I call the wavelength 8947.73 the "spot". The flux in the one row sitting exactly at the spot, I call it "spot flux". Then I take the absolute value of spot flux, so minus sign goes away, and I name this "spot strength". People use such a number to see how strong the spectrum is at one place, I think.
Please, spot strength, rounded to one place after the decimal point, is 32.1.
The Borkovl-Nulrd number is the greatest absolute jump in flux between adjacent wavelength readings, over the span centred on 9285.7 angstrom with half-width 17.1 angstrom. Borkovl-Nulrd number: 1.3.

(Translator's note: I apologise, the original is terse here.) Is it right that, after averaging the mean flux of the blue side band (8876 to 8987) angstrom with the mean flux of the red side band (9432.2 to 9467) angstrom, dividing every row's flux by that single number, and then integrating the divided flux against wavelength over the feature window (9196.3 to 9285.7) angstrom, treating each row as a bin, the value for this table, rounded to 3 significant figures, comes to 87.9 angstrom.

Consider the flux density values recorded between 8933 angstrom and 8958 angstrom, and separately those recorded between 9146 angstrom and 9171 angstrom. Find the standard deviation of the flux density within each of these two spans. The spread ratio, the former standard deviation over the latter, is 0.8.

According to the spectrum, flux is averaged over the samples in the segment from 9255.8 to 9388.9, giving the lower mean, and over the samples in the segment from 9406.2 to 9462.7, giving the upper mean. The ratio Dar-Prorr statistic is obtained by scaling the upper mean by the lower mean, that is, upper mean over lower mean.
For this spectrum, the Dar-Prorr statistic 0.957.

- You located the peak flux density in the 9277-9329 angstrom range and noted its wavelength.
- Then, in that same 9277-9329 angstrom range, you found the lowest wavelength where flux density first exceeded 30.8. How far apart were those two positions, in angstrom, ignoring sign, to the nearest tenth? 0.0 angstrom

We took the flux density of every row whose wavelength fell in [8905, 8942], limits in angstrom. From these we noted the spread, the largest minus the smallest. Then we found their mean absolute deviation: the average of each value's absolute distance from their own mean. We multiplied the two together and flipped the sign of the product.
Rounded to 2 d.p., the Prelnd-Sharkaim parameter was -0.76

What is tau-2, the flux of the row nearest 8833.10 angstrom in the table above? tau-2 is 33.27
